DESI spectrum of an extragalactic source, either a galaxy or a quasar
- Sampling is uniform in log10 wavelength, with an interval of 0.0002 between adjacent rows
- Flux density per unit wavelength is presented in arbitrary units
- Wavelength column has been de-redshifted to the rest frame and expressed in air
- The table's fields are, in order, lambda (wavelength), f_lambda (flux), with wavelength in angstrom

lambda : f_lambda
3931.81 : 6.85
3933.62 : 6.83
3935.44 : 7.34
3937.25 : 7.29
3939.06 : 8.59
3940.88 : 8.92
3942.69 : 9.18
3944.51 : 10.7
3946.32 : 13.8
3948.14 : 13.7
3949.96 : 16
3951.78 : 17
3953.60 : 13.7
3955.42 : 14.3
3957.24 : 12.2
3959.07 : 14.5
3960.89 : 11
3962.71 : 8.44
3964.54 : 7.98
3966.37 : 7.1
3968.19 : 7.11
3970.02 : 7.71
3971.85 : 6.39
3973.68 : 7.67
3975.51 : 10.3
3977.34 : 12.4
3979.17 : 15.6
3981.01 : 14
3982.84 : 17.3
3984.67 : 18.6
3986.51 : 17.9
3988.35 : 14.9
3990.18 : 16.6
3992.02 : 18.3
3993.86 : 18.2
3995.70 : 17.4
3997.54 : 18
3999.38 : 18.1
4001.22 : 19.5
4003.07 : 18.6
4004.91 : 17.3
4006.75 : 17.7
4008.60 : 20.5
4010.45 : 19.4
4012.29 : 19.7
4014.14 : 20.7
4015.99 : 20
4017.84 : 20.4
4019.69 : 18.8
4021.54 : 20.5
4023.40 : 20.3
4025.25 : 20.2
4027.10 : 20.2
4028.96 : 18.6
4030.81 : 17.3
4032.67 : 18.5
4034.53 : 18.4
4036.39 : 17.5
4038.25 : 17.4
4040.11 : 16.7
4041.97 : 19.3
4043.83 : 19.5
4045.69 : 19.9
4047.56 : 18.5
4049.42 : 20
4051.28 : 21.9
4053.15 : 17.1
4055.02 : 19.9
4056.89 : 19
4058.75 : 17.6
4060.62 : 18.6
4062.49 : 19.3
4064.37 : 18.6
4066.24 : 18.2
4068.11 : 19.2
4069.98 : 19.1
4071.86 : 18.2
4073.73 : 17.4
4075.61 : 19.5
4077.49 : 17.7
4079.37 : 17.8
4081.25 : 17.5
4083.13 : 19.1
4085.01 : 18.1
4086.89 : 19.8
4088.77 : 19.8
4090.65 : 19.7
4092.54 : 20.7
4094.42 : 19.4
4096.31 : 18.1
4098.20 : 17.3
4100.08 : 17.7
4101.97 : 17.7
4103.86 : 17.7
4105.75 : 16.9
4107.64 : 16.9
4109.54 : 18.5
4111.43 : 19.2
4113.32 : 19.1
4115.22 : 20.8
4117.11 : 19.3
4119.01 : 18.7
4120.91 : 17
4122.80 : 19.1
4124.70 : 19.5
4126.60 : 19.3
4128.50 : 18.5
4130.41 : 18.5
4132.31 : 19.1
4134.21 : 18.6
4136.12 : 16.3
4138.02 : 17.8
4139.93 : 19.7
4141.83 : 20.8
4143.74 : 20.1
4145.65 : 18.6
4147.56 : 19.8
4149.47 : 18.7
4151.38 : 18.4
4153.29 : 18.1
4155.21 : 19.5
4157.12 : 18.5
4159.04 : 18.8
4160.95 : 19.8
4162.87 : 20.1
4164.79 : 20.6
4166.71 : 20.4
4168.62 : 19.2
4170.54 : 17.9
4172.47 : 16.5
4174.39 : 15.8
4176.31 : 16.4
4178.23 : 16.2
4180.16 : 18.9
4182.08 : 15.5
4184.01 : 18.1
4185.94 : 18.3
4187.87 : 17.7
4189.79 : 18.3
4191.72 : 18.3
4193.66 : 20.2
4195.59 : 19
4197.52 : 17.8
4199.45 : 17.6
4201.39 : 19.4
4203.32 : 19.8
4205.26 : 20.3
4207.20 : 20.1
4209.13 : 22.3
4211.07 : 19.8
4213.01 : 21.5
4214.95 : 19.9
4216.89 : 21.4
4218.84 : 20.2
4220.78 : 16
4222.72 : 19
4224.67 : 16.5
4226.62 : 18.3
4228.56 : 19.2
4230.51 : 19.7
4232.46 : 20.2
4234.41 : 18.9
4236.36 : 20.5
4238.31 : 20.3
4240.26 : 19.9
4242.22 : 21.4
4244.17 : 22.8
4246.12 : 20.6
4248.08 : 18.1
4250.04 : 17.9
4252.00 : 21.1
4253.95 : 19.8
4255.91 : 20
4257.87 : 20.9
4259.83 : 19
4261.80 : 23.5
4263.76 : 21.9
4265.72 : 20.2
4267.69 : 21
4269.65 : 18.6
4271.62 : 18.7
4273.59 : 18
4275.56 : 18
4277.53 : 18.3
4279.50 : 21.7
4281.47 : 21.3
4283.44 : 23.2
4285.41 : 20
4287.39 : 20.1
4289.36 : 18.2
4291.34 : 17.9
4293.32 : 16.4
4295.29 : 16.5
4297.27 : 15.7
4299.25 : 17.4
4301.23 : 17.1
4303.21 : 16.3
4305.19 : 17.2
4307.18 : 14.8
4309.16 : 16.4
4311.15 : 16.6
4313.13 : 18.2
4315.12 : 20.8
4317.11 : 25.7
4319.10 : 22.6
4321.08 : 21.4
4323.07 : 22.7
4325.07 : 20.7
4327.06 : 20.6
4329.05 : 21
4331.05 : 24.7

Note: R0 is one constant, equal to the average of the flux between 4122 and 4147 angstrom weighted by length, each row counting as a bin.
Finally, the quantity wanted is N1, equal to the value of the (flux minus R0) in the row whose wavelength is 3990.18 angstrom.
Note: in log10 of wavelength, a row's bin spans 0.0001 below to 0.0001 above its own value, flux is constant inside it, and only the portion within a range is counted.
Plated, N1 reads -2.33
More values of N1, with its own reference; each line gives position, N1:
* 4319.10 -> 3.67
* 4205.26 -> 1.37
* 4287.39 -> 1.17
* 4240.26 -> 0.97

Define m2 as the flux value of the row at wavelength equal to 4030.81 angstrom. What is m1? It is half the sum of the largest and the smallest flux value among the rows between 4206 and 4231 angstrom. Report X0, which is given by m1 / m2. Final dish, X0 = 1.11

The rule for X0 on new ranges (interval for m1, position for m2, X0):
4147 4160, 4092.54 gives 0.92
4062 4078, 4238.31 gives 0.91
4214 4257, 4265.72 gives 0.96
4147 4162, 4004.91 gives 1.10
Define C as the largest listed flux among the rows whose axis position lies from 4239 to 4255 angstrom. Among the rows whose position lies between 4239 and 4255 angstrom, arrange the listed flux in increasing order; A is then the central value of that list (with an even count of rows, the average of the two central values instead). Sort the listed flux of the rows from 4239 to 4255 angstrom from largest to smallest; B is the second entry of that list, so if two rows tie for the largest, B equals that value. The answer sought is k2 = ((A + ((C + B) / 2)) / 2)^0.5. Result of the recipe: 4.6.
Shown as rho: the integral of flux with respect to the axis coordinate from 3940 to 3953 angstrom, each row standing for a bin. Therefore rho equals 166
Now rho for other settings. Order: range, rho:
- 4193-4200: 131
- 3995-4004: 165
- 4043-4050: 136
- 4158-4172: 272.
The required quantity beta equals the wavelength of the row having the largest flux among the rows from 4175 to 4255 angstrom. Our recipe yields 4244.17 angstrom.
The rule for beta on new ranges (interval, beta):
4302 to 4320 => 4317.11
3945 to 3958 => 3951.78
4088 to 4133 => 4115.22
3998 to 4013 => 4008.60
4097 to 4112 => 4111.43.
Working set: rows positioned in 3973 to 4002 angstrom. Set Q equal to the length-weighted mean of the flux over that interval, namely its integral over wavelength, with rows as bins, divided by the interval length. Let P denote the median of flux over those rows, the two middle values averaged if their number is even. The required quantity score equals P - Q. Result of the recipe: 1.37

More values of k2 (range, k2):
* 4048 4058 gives 4.5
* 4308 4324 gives 4.8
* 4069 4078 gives 4.3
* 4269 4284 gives 4.5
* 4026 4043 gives 4.4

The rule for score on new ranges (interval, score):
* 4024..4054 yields -0.29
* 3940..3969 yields -0.02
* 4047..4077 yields -0.07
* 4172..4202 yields 0.20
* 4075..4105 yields -0.48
